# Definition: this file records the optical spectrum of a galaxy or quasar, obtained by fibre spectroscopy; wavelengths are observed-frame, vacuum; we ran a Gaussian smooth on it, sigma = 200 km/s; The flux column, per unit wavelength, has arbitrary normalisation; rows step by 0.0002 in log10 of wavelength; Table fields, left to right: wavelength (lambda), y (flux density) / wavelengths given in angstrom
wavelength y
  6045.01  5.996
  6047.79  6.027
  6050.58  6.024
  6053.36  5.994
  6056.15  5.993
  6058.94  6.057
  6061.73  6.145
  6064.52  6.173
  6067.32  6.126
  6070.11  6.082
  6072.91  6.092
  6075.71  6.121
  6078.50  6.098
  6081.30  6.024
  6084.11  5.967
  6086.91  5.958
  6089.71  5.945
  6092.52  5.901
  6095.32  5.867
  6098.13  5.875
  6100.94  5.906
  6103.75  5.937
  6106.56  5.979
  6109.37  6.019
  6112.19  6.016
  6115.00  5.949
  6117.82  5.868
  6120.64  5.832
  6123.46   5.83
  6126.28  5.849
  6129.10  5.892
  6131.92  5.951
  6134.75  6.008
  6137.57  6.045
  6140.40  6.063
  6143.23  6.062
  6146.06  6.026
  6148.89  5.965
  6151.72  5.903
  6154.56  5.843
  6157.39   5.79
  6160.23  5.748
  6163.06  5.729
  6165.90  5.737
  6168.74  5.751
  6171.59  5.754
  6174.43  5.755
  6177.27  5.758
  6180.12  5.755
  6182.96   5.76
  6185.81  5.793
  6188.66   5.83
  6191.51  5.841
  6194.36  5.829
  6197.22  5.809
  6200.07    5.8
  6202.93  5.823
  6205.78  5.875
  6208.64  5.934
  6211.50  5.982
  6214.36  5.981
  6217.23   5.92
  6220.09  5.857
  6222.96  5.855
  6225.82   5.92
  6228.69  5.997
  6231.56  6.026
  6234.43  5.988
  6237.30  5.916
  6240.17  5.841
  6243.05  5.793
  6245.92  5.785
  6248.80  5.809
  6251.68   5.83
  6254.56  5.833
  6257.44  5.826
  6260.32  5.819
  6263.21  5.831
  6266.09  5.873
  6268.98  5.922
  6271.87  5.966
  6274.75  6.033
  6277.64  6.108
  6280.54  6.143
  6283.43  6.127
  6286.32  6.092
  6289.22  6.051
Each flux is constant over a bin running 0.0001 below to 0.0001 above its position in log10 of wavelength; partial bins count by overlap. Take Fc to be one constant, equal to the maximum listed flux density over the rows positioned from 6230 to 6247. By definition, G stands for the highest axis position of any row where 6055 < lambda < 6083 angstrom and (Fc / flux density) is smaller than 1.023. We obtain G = 6081.30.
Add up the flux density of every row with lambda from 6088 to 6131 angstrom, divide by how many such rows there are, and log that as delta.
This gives 5.91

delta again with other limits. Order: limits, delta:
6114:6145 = 5.94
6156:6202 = 5.78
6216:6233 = 5.93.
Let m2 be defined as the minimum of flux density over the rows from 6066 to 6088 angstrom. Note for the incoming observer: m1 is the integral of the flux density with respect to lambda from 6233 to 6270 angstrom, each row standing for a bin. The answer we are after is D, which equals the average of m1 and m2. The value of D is 111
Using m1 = 216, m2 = 5.958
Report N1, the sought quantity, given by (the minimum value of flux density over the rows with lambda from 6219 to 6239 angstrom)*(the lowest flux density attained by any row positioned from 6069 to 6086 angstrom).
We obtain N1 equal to 34.94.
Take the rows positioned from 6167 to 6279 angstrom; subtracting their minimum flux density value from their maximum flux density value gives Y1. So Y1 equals 0.36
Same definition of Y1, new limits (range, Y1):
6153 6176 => 0.11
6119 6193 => 0.33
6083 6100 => 0.10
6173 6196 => 0.09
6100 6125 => 0.19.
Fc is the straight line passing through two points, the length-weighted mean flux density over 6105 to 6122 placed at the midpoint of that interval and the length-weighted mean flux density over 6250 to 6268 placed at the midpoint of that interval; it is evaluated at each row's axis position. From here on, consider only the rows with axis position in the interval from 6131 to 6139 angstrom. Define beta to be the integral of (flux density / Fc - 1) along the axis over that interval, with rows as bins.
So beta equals 0.10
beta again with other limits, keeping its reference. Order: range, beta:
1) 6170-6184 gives -0.33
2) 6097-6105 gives -0.06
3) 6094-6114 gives -0.02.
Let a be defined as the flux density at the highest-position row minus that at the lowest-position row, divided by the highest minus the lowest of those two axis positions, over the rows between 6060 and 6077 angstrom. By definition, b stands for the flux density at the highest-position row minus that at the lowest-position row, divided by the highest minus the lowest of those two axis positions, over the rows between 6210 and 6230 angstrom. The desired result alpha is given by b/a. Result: -0.5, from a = -0.002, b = 0.001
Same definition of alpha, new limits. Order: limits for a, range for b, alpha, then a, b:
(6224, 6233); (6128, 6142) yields 0.8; 0.018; 0.015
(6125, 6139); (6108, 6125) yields -0.8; 0.017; -0.013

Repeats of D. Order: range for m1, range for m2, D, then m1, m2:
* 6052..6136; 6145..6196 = 254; 502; 5.729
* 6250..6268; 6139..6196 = 55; 105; 5.729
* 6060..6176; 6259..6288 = 347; 689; 5.819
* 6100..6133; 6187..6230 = 101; 195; 5.8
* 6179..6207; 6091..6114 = 84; 163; 5.867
